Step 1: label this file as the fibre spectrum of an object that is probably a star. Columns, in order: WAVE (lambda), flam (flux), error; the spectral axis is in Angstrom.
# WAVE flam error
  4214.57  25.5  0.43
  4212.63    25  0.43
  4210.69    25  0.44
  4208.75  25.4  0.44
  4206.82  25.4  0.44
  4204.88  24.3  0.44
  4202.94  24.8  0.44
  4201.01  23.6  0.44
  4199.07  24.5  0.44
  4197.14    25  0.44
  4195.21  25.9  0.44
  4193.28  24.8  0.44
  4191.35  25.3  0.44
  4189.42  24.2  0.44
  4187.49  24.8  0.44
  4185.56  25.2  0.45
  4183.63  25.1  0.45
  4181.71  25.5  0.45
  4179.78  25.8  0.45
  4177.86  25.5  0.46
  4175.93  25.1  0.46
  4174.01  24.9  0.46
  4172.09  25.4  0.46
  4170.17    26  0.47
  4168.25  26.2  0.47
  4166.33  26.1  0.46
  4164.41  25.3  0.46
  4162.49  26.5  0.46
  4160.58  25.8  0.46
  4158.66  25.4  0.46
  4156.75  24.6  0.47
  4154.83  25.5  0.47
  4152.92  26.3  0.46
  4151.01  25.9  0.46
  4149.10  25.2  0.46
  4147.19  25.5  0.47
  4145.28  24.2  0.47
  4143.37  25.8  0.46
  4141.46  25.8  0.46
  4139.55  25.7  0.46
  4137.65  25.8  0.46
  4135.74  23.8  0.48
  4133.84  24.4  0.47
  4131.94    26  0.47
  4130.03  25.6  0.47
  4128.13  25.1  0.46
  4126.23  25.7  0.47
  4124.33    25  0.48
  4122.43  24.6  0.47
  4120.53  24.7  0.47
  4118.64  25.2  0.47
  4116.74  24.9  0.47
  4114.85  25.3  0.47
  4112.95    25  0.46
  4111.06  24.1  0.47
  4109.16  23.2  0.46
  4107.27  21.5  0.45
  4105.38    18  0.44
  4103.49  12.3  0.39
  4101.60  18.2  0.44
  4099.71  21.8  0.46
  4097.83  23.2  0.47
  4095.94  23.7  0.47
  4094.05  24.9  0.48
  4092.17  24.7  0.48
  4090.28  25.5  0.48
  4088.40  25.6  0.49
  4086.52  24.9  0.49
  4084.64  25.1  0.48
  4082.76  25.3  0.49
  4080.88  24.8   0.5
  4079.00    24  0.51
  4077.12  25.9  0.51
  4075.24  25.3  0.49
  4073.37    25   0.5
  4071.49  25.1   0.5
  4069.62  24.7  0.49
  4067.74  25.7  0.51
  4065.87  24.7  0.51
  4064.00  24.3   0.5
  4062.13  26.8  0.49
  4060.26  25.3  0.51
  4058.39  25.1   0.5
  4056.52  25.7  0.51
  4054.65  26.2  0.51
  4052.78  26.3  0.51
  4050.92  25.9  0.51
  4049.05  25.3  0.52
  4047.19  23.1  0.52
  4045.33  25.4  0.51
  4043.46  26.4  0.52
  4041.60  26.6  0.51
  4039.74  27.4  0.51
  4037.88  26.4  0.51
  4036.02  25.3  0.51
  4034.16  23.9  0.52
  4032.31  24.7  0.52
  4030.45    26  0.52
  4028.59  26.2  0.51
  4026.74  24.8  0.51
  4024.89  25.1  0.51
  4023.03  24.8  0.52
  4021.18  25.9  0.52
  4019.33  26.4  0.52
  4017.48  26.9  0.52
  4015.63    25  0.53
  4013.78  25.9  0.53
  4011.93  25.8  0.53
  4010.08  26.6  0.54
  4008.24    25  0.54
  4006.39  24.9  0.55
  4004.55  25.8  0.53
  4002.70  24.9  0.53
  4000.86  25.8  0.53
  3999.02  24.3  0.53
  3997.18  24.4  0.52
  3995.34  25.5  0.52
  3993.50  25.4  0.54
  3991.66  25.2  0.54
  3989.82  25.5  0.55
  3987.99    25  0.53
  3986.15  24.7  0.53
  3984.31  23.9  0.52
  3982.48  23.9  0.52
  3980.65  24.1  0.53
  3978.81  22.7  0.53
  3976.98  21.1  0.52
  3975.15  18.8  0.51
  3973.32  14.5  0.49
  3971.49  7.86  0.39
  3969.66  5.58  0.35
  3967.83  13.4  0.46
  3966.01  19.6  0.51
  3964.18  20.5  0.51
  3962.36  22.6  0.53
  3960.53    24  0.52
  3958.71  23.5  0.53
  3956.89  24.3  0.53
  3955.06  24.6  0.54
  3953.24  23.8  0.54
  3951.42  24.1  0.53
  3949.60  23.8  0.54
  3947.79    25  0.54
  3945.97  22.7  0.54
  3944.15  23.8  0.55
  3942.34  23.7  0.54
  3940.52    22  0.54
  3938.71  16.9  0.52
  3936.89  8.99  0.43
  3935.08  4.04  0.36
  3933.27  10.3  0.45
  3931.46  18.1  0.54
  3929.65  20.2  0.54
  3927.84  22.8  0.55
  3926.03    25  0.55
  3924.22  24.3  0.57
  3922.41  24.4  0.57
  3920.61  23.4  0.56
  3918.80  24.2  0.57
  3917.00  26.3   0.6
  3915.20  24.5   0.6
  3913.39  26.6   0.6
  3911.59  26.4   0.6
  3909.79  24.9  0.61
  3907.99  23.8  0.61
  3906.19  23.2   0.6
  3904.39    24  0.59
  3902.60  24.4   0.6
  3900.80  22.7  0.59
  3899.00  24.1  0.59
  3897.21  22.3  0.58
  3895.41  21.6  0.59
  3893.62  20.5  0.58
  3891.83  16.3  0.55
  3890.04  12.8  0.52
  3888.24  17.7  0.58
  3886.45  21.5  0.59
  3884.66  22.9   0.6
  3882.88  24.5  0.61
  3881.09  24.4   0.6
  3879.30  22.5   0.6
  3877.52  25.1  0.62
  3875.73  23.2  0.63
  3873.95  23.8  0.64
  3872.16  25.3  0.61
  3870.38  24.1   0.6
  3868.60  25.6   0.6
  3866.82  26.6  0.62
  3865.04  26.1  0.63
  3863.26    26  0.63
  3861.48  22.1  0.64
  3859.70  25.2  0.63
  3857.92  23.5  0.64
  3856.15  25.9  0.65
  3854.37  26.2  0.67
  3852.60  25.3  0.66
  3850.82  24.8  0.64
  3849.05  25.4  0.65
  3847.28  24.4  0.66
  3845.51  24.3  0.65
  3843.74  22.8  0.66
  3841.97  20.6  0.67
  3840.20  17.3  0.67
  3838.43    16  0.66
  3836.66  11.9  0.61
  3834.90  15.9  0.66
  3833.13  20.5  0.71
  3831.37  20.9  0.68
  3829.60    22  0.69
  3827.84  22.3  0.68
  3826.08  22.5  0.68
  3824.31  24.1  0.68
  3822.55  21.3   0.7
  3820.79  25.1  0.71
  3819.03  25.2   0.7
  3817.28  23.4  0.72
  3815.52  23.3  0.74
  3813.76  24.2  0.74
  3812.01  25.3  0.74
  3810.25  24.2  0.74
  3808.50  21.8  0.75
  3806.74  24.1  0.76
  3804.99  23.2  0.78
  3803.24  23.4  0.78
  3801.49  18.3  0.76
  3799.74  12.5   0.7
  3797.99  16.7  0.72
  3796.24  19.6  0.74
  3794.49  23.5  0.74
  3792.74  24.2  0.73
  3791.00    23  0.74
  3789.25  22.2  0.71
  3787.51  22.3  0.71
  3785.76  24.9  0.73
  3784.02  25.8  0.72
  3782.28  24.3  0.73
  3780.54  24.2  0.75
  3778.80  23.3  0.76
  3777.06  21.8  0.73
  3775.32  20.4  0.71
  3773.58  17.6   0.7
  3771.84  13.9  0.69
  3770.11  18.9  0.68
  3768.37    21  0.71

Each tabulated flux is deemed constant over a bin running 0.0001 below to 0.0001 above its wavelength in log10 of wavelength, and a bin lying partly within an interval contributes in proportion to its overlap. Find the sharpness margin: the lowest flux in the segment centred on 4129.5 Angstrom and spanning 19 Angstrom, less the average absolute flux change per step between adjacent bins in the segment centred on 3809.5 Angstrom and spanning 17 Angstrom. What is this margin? 22.2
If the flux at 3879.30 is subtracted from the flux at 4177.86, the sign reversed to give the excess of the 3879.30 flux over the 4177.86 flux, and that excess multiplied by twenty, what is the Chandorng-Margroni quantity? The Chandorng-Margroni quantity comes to -60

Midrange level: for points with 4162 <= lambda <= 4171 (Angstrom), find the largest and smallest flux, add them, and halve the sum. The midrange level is 25.9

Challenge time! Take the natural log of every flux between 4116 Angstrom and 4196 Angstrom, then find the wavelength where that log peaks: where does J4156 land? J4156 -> 4162.49 Angstrom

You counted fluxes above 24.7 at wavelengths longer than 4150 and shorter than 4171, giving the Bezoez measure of 10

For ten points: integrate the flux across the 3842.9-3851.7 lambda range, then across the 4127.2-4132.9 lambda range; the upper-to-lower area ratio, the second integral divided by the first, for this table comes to 0.68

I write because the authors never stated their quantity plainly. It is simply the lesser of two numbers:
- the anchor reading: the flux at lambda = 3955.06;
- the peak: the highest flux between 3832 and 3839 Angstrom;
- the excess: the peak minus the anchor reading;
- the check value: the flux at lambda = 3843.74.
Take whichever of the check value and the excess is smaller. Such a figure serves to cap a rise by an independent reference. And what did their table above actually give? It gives -4.1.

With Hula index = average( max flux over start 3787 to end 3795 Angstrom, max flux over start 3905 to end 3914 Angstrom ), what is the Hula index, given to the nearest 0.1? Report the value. 25.4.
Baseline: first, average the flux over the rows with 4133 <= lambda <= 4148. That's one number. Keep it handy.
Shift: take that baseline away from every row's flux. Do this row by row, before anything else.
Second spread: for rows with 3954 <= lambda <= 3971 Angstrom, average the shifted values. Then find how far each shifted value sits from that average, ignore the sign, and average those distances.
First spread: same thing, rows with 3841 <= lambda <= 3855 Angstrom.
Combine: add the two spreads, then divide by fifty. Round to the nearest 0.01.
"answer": 0.12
